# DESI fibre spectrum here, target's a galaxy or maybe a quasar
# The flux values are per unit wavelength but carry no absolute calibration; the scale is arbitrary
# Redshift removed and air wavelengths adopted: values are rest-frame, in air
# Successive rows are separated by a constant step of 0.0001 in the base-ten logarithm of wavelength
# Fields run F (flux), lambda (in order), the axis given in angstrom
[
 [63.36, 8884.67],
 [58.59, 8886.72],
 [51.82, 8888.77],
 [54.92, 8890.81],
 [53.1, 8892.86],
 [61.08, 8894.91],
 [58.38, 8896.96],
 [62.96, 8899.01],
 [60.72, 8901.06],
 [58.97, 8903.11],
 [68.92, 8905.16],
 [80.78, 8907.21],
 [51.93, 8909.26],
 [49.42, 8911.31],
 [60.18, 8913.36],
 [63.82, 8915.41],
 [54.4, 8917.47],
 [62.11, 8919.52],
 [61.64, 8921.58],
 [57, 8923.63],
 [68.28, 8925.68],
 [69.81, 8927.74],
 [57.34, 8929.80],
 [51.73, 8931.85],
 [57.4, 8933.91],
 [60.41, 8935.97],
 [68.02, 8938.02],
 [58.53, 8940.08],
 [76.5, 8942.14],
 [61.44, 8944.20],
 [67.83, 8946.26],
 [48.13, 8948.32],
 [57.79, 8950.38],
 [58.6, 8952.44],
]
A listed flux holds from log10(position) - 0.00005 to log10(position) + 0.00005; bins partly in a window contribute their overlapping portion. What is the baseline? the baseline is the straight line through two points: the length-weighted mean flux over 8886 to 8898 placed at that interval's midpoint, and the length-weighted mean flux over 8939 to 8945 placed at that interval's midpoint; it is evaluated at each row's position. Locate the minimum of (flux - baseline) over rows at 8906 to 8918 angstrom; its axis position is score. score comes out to 8911.31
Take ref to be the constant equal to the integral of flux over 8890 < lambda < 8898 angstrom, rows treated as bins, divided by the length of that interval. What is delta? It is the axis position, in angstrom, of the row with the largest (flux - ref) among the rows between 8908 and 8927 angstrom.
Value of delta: 8925.68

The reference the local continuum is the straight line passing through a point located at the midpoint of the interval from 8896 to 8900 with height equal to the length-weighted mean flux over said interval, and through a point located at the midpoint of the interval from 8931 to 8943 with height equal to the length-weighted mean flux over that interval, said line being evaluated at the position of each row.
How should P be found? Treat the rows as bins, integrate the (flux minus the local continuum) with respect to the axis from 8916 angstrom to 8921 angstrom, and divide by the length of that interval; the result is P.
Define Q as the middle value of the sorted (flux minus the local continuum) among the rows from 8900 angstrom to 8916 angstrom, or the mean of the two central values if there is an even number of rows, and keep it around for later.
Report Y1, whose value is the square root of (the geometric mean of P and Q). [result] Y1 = 1.06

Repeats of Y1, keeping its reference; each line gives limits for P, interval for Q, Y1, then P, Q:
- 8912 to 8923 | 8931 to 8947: 1.14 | -1.4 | -1.2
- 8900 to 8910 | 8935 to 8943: 1.68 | 3.7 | 2.2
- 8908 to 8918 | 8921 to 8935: 2.13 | -4.6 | -4.5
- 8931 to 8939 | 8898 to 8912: 0.61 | -2.5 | -0.1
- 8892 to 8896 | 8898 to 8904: 0.66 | -3.2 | -0.1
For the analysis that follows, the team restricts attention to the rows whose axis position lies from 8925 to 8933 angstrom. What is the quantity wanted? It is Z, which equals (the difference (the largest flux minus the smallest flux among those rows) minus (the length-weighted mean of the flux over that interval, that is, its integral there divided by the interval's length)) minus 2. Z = -45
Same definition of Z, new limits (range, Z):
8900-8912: -33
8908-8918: -44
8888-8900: -48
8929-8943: -39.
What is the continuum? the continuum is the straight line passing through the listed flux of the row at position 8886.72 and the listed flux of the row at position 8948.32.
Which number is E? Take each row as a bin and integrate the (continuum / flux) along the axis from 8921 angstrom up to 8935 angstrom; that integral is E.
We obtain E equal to 12.1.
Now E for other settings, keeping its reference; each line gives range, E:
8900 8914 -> 12.8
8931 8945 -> 11.4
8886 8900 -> 14.1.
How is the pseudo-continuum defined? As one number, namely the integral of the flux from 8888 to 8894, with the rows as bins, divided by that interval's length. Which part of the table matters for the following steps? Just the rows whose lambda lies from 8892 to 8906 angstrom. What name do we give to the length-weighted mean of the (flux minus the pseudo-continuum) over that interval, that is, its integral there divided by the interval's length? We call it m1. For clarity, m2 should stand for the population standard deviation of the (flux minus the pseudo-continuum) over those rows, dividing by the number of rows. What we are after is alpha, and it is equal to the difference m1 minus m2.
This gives 2.6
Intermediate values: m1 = 7.1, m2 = 4.5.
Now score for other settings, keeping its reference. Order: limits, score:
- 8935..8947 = 8940.08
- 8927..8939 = 8931.85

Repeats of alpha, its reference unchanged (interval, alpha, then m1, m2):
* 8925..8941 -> 1.7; 7.8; 6.1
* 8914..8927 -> 3.4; 7.9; 4.5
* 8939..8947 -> 5.6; 12.5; 6.9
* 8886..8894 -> -1.5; 1.0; 2.5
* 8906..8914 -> -5.0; 7.3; 12.3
